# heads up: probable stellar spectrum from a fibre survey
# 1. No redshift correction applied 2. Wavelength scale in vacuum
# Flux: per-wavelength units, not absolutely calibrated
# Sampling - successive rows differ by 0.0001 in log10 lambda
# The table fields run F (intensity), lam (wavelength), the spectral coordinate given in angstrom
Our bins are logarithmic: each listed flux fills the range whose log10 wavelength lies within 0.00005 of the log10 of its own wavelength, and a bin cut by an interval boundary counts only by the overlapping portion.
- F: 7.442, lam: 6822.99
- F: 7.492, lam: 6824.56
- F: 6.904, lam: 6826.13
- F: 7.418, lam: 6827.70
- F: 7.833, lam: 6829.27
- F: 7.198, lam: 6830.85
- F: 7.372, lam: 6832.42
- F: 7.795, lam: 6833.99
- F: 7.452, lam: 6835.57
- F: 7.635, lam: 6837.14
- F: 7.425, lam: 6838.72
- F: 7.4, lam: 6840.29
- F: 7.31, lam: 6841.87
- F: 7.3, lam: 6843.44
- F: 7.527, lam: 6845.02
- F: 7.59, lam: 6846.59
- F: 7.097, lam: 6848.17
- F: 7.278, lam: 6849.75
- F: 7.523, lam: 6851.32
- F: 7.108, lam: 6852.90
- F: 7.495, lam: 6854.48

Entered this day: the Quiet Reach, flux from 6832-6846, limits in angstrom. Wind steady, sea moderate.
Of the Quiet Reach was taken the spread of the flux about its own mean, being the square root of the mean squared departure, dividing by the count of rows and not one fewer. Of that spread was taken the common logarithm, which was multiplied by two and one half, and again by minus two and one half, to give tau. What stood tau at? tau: 5.1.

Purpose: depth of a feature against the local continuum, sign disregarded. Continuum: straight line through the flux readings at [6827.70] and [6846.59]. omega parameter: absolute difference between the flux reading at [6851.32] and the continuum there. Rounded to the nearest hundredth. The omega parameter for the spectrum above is 0.11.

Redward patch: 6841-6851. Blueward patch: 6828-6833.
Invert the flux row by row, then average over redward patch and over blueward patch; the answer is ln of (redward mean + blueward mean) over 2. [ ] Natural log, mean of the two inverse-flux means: -2.00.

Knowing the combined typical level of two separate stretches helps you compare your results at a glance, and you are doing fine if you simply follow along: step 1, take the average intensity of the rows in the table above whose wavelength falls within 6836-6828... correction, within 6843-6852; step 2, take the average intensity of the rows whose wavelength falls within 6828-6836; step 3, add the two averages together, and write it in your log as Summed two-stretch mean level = 14.9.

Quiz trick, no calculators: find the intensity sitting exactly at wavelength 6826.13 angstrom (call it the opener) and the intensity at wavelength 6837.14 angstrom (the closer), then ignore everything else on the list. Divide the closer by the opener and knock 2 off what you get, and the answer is -0.89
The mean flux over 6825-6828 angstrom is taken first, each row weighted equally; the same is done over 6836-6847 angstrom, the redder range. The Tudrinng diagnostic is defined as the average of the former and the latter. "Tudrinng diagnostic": 7.31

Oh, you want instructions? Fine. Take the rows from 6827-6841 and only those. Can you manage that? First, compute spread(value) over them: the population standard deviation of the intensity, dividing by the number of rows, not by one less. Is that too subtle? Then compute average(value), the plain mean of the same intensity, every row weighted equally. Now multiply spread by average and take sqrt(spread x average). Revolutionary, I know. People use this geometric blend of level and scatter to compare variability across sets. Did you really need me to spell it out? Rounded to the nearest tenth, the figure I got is 1.2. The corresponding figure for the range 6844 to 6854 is 1.2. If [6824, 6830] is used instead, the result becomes 1.6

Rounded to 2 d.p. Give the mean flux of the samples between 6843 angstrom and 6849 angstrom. 7.38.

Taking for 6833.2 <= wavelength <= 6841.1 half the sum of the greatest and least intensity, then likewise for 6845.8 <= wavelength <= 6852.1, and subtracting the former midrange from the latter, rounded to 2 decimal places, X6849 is -0.25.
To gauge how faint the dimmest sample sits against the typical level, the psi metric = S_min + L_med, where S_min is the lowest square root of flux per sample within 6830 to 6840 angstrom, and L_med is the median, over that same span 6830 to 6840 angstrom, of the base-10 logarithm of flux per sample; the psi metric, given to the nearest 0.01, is 3.55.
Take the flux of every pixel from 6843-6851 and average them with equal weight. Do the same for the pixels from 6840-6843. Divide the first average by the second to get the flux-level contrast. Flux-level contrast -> 1.00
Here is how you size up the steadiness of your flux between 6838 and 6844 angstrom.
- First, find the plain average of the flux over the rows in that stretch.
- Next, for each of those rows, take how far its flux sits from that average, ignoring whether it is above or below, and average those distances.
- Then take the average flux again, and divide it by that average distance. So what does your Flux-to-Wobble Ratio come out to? 137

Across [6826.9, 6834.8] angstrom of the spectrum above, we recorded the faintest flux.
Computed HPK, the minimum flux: 7.198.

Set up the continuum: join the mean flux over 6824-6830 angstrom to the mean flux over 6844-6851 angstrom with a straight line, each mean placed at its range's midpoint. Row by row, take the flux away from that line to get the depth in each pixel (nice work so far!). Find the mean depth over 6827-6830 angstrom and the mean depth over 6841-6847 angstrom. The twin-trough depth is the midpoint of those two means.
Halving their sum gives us -0.13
